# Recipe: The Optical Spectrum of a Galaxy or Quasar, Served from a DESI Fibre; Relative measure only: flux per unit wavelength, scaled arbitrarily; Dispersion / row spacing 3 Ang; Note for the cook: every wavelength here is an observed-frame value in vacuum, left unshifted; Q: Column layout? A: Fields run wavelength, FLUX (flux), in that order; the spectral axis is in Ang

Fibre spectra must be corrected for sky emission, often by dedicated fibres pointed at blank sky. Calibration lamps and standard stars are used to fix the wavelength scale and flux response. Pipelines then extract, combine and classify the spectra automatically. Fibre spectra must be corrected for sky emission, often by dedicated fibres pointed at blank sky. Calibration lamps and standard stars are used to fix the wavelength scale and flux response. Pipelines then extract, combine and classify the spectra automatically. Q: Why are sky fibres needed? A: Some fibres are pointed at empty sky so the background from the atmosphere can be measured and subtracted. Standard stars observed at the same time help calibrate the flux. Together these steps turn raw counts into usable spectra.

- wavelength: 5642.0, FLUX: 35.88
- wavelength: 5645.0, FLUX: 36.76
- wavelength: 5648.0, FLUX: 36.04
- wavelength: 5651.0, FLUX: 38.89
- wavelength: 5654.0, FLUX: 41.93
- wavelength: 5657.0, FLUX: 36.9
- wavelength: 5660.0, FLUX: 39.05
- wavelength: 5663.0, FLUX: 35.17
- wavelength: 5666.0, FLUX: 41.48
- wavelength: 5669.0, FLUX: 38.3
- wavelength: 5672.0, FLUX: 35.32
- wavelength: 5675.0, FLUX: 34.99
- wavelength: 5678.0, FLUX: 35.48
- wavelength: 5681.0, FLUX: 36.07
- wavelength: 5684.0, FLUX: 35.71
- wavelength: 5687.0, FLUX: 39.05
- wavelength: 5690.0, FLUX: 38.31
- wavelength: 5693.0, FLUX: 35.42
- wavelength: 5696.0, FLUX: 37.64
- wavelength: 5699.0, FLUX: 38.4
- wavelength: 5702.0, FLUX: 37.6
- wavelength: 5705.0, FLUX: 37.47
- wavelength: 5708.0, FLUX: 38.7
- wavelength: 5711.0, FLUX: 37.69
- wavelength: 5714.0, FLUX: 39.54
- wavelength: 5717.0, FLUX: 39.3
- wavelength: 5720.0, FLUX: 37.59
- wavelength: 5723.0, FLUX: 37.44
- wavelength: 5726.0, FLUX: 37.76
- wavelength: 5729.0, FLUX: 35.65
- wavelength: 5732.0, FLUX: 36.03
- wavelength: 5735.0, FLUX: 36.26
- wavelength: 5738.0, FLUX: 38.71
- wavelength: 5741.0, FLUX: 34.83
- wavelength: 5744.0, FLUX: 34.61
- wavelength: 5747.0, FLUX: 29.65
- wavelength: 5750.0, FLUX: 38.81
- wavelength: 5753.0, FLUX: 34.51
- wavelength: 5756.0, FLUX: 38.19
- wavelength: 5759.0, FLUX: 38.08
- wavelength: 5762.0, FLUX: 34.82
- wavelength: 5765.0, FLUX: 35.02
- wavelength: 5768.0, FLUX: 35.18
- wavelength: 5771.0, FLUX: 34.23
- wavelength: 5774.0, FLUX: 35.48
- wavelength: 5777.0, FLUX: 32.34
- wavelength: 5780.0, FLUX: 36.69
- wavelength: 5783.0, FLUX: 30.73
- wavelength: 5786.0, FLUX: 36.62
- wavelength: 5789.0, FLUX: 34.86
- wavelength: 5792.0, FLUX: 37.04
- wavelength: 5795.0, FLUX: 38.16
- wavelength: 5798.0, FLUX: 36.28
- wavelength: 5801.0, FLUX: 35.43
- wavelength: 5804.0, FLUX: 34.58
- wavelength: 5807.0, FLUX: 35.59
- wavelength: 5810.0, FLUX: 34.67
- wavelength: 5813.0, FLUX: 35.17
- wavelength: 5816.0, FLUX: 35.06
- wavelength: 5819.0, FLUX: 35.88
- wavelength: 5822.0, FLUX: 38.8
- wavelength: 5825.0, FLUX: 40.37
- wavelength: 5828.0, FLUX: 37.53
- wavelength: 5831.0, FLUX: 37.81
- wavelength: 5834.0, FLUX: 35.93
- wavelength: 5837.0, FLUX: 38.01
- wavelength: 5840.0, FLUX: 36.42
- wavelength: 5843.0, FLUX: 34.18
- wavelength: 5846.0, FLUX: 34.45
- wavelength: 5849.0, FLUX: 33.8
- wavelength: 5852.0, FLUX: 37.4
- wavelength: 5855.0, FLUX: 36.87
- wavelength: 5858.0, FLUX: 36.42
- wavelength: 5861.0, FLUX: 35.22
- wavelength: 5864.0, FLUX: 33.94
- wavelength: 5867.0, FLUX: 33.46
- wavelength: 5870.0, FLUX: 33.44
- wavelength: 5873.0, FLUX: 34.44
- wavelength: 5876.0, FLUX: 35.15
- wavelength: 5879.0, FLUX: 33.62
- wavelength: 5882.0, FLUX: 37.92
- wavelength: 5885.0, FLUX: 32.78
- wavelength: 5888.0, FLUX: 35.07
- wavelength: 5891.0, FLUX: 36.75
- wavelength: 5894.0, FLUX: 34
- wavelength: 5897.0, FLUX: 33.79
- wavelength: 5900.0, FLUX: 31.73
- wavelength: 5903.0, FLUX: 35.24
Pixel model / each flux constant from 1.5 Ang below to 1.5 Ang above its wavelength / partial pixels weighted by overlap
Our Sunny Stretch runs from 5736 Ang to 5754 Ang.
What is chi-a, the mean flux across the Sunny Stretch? 35.2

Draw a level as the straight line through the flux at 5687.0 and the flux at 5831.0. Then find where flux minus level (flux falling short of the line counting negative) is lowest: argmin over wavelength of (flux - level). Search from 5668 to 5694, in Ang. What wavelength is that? 5675.0 Ang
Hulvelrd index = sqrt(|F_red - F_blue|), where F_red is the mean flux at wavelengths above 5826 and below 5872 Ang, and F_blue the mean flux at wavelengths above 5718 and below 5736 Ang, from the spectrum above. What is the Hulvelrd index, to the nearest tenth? 1.1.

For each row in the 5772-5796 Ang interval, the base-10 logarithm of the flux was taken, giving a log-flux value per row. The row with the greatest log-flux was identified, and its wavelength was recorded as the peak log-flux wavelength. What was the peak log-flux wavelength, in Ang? 5795.0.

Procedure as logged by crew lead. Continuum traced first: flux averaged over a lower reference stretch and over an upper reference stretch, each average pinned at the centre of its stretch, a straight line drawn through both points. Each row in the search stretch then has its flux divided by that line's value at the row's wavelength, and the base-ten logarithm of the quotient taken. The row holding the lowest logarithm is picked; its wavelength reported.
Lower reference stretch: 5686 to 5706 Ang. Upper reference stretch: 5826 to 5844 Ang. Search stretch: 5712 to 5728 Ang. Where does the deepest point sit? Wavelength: 5723.0 Ang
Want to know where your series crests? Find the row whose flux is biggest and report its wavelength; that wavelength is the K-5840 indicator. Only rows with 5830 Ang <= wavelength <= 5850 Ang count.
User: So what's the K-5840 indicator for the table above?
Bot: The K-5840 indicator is 5837.0 Ang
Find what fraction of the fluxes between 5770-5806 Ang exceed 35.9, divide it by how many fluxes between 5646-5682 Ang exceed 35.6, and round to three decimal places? 0.052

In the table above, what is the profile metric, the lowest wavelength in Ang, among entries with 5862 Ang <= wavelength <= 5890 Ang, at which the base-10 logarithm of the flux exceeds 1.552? 5882.0 Ang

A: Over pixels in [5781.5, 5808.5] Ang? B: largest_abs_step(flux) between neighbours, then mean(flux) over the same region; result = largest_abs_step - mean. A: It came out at -29.6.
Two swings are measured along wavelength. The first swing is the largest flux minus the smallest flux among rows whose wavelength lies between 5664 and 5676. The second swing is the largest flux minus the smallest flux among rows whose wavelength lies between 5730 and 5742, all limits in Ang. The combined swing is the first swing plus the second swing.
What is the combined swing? 10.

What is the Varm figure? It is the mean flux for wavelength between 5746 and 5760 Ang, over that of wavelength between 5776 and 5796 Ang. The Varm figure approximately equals 1.02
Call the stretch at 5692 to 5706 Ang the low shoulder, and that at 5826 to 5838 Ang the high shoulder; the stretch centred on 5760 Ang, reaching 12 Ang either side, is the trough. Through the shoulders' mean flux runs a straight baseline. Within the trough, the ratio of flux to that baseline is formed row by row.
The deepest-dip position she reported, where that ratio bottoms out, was 5771.0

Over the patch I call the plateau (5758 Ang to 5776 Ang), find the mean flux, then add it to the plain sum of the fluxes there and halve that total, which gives 124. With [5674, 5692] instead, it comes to 128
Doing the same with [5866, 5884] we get 121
